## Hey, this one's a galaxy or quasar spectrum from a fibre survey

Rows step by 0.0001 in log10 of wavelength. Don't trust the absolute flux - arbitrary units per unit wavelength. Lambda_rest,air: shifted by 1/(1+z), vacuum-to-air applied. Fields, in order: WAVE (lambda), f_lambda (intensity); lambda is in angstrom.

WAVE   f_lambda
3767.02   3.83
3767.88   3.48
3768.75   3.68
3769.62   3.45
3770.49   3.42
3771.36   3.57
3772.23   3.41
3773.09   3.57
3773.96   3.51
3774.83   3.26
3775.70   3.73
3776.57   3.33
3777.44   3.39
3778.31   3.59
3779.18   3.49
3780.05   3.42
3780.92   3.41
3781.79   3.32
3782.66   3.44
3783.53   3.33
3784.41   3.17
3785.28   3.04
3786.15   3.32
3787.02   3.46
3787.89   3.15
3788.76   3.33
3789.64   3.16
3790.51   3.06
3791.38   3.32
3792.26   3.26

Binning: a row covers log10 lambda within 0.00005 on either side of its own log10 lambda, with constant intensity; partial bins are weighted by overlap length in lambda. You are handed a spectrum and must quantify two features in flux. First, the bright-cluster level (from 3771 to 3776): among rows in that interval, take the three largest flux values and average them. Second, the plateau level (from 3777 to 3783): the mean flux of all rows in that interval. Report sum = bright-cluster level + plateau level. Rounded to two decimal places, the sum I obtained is 7.06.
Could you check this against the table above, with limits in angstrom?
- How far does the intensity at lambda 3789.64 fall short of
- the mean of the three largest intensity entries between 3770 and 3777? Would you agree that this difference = 0.46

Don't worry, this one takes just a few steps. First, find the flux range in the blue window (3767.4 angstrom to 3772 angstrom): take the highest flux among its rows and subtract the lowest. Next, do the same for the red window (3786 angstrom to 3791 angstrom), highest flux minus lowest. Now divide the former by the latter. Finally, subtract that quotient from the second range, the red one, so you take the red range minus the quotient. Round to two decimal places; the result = -0.25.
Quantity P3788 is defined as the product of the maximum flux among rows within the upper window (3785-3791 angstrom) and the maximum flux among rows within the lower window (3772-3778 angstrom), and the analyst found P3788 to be 12.9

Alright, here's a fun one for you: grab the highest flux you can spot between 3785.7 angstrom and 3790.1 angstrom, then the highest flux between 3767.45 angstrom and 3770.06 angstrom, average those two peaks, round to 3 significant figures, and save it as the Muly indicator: 3.57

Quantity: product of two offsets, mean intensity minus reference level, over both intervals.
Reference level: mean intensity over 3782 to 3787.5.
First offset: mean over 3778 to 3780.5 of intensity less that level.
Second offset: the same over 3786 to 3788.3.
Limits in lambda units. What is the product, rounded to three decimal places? 0.003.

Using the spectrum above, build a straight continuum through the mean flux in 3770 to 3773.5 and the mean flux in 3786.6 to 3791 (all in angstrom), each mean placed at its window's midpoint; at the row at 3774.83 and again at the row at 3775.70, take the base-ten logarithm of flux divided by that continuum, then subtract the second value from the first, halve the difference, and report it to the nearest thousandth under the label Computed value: -0.030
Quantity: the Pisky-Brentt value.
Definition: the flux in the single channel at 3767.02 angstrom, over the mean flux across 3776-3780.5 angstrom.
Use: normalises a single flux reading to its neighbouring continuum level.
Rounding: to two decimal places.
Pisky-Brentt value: 1.11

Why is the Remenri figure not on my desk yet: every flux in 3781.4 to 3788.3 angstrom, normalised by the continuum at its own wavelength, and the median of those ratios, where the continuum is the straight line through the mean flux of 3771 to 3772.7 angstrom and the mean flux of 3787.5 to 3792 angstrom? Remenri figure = 1.00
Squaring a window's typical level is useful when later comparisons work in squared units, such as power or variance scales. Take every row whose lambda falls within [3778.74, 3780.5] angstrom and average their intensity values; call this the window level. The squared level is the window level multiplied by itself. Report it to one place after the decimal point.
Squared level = 11.9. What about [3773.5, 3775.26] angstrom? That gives 11.5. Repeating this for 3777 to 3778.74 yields 12.2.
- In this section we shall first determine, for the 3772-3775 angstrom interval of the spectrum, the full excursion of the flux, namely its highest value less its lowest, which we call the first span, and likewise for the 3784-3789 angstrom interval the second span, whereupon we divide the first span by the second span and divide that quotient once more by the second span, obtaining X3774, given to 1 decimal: 1.8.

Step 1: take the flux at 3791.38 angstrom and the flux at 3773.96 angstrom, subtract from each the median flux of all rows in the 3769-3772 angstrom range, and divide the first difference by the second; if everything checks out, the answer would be -2.2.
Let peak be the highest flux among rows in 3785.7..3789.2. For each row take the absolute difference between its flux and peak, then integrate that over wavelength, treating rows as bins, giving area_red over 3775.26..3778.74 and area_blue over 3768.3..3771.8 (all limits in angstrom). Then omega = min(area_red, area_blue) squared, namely 0.109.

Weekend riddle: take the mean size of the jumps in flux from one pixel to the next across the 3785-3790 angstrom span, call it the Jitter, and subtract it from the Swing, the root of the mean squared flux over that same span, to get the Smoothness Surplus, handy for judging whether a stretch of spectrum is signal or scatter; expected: 3.03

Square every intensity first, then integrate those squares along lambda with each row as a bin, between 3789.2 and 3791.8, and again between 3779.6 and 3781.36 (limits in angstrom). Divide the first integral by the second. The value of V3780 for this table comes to 1.3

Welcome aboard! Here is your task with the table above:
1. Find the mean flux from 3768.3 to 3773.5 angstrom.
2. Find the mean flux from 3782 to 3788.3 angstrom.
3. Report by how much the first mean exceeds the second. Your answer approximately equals 0.24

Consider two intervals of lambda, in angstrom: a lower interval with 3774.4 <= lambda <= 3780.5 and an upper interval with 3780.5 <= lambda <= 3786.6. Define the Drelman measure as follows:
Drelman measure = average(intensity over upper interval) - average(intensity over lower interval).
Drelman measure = -0.17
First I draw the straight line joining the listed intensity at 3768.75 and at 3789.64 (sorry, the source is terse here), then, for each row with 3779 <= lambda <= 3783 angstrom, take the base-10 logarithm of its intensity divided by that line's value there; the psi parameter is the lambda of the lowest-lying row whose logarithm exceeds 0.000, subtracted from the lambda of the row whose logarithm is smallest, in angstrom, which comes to 2.6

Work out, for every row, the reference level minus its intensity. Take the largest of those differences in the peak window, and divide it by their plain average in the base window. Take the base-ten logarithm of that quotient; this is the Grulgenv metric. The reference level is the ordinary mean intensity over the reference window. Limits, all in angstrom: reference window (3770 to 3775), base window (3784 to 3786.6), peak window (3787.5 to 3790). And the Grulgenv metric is 0.0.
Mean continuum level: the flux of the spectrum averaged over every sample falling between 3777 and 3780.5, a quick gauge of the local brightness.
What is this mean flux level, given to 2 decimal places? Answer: 3.47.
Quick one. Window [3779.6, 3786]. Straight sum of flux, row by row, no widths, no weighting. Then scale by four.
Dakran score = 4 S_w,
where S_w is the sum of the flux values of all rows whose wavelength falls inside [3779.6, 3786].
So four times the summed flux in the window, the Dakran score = 93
